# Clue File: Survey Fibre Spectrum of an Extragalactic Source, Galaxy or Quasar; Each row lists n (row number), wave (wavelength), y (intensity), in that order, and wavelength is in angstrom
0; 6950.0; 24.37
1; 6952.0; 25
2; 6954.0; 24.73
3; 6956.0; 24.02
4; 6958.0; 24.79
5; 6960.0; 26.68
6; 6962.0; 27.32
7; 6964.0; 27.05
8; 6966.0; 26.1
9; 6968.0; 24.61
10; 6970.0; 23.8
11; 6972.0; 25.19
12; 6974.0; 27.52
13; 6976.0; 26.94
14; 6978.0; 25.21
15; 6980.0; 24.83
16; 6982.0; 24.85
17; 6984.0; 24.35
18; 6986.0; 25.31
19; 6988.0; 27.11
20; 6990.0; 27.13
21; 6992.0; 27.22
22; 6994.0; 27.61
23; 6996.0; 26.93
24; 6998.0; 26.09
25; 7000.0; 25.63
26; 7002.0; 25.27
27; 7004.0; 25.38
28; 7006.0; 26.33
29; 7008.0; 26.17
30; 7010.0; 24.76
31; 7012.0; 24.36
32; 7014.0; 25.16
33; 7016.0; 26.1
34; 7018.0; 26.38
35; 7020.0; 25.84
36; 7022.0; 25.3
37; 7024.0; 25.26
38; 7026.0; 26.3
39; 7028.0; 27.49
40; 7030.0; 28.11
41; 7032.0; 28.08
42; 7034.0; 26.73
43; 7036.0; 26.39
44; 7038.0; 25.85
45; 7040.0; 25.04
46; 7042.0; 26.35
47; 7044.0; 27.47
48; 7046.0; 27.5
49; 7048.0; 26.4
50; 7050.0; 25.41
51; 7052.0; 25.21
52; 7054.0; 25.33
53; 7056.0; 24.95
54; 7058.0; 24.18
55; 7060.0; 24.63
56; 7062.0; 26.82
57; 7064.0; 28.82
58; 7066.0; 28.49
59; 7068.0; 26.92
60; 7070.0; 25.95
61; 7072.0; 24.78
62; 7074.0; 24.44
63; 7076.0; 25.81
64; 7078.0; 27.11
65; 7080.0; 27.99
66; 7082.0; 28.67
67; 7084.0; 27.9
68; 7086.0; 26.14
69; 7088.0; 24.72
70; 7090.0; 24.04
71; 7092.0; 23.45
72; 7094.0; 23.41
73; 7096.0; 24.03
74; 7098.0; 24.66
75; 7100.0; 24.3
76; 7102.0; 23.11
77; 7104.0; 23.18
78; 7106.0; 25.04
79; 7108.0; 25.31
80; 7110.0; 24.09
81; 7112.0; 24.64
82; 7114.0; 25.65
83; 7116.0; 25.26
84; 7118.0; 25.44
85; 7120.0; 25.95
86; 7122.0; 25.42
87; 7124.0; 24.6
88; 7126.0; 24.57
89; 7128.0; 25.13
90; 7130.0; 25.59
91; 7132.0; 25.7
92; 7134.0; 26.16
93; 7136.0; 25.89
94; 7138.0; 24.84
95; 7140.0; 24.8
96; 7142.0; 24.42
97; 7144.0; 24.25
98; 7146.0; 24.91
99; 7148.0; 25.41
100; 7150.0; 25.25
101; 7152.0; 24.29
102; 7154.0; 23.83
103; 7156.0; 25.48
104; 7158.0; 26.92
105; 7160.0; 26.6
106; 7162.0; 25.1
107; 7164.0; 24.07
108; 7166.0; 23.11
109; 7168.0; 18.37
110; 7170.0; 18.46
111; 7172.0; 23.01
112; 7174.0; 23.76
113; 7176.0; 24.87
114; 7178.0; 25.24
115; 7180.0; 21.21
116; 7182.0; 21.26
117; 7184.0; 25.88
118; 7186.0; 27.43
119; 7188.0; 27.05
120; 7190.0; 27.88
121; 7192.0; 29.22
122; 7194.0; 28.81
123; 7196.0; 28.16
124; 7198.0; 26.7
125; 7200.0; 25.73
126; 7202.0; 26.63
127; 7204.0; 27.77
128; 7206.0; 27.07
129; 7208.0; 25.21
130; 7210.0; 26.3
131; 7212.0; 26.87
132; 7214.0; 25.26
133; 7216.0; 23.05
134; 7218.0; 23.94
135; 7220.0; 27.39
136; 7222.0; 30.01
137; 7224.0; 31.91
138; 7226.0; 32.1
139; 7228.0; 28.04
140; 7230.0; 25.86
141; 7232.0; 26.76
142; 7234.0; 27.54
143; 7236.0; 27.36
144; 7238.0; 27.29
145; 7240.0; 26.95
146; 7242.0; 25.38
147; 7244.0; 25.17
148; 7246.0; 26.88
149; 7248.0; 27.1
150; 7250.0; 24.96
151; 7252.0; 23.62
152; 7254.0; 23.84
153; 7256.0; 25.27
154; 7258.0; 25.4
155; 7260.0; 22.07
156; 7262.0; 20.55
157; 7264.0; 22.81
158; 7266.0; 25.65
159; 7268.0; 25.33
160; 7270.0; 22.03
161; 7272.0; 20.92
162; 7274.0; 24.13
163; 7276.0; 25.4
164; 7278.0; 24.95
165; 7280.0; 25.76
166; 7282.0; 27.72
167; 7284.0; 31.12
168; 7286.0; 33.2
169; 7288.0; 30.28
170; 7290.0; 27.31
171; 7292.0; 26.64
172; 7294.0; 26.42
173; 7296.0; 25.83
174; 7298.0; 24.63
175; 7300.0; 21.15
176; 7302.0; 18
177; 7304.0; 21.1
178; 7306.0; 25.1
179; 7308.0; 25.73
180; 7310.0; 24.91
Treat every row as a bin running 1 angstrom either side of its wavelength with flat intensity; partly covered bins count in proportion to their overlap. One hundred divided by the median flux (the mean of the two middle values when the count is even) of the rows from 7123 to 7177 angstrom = 4.03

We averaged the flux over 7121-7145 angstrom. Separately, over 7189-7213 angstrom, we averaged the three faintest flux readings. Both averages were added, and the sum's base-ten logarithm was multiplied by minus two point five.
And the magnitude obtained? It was -4.27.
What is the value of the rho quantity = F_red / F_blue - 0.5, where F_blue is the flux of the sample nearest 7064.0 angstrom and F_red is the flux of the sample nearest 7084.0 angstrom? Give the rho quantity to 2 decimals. 0.47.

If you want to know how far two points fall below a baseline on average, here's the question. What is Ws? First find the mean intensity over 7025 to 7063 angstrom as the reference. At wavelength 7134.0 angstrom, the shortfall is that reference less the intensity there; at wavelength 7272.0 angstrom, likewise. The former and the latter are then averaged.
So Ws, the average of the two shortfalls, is 2.7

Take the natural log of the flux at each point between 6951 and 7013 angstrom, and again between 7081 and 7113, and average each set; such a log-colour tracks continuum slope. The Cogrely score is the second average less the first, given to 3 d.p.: -0.039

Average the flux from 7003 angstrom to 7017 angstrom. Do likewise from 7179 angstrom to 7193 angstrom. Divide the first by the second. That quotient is 0.99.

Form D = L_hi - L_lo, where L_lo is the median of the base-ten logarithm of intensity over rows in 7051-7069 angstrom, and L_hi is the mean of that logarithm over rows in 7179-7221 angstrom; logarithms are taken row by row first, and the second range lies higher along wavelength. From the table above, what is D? 0.012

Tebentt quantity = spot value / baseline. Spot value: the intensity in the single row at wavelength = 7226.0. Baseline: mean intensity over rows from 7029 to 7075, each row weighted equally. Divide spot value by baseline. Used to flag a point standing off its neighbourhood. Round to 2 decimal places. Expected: 1.22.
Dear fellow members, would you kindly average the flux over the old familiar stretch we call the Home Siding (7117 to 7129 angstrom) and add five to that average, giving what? 30.2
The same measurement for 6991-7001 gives 31.7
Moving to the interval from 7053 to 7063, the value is 30.2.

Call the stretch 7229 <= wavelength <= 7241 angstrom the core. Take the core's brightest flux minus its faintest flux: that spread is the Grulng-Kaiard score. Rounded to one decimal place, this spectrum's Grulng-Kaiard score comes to 1.7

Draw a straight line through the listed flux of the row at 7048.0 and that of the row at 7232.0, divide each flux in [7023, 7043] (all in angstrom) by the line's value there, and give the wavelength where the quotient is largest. 7030.0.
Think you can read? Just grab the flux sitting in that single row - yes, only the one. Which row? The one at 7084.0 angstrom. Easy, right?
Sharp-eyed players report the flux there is 27.9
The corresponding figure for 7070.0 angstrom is 25.95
